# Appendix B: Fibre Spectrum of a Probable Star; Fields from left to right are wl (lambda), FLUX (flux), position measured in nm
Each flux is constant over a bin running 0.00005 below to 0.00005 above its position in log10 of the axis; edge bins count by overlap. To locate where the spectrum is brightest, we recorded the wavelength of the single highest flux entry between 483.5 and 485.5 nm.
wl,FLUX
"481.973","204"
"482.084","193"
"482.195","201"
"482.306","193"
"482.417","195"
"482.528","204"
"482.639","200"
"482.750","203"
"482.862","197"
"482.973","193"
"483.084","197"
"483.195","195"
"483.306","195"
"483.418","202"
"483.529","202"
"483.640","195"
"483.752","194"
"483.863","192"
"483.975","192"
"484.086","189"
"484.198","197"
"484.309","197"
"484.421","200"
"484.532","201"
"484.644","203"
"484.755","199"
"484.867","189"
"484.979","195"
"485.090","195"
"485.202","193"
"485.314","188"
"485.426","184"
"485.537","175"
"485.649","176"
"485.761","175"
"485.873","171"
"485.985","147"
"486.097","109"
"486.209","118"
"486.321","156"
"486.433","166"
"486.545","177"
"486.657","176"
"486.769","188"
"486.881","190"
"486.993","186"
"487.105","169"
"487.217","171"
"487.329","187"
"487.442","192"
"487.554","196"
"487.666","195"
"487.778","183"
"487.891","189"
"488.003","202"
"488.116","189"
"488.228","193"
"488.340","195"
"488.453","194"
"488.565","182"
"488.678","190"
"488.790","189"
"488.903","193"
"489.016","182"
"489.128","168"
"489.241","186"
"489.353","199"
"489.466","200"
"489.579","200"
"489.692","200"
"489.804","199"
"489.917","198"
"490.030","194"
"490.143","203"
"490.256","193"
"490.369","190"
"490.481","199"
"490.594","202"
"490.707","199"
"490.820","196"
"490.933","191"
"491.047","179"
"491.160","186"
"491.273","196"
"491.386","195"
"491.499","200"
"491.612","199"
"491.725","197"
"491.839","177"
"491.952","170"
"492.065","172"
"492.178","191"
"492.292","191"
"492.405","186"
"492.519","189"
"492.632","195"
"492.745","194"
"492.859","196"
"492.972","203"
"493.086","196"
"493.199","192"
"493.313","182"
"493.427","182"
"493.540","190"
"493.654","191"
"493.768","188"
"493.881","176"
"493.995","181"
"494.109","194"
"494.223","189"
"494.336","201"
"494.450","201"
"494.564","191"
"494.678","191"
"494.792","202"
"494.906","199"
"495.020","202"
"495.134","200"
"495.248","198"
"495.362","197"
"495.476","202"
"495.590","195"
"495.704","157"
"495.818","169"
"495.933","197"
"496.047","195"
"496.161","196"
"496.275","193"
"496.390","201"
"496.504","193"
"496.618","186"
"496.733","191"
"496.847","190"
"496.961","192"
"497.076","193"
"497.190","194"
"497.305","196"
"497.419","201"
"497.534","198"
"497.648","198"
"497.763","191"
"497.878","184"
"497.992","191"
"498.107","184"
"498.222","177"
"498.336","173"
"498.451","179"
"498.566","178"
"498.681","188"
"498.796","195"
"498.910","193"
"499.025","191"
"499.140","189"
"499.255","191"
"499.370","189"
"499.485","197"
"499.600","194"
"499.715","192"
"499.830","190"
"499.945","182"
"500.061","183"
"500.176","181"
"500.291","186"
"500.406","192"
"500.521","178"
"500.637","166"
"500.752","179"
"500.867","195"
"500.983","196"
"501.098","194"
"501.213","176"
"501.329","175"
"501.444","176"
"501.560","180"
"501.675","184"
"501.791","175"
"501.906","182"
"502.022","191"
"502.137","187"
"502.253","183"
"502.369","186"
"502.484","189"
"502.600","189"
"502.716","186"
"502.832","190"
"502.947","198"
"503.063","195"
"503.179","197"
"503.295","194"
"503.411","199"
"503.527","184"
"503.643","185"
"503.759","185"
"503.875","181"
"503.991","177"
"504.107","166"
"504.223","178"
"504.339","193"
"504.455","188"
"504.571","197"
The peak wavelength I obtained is 484.644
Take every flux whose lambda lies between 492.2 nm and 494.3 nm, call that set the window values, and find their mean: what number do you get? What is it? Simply 190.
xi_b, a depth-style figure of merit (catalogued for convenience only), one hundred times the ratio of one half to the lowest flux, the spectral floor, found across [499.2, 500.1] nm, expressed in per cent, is 0.2747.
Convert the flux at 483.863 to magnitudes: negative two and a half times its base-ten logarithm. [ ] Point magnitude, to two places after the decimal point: -5.71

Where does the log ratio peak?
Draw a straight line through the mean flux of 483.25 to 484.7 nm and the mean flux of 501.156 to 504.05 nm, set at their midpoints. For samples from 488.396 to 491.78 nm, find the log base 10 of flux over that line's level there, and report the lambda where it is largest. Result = 490.143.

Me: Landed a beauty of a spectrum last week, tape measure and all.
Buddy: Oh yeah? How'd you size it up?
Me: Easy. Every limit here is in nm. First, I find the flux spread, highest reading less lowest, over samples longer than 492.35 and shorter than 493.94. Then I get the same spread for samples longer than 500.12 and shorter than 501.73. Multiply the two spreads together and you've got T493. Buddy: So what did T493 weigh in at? 810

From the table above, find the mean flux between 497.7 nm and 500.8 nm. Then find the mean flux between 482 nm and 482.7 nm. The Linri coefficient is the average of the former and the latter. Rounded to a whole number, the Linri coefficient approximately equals 192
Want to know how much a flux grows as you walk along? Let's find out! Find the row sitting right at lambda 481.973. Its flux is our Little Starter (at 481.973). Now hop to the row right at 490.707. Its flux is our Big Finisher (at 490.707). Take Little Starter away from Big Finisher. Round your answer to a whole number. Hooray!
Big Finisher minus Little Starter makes -5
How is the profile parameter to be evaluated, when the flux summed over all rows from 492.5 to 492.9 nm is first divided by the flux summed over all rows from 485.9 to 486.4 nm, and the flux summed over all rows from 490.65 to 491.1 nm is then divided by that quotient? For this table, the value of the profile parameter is 524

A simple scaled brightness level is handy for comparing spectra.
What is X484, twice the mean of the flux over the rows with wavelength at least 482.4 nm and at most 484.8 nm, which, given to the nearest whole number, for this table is 395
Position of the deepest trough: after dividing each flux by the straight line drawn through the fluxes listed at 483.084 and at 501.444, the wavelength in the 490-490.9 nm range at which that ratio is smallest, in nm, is 490.369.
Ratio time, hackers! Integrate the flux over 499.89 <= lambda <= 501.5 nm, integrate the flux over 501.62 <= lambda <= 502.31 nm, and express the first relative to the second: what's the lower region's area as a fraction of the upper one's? 2.3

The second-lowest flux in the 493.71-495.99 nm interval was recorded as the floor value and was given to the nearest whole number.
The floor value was 169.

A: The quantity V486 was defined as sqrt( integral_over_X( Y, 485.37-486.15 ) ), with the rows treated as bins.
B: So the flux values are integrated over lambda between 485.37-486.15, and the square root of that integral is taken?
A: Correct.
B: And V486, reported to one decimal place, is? 11.3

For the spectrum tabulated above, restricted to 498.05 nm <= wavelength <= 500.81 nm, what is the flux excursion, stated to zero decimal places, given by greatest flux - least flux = 31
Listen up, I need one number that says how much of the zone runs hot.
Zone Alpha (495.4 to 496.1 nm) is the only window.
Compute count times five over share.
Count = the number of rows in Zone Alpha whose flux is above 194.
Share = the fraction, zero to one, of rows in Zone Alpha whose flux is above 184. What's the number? 30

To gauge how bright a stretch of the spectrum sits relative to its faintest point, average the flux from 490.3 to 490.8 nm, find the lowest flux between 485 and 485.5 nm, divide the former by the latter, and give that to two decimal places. 1.07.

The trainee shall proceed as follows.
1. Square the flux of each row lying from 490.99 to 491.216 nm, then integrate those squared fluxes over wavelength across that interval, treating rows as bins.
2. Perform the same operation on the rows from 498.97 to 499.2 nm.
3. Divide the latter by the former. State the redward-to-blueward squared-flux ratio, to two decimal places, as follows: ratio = 1.10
